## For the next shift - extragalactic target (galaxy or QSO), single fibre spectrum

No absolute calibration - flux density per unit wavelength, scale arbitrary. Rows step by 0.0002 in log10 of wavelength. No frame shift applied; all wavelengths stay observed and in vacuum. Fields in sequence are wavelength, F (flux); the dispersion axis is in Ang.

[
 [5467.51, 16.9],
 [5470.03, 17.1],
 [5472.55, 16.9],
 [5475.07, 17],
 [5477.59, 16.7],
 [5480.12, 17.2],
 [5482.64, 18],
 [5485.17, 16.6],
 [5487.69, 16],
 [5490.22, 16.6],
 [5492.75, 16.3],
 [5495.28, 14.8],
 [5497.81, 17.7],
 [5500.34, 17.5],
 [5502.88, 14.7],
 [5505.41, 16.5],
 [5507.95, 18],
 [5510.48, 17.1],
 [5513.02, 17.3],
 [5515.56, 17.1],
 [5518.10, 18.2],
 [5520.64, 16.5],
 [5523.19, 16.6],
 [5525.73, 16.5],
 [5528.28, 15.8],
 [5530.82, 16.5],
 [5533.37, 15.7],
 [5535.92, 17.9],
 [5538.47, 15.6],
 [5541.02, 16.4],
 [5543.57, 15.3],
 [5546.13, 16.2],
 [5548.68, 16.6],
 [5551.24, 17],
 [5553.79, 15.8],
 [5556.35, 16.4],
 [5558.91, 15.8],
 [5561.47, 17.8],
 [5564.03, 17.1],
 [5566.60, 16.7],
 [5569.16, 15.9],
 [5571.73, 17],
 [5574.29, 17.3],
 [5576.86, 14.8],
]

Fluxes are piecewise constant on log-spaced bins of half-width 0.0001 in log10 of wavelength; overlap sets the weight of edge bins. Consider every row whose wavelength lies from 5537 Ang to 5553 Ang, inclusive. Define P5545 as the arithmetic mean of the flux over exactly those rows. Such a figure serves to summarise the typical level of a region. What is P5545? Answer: 16.2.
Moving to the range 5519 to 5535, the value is 16.3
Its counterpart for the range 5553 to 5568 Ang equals 16.6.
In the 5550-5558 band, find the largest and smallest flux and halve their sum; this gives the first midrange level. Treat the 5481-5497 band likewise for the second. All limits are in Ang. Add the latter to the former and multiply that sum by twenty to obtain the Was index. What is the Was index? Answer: 656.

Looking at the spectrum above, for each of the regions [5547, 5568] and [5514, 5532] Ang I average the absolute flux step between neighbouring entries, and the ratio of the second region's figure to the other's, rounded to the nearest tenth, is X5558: 0.9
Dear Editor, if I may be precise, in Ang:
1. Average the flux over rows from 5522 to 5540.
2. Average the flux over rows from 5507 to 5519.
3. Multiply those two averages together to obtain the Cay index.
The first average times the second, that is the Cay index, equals 287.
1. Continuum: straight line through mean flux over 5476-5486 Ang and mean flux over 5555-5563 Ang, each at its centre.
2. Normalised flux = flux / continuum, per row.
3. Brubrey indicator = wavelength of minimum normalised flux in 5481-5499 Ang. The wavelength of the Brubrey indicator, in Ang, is 5495.28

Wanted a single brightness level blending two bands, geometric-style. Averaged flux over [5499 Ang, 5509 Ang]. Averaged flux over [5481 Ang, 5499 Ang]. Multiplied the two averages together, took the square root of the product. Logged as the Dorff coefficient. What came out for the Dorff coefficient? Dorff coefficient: 16.6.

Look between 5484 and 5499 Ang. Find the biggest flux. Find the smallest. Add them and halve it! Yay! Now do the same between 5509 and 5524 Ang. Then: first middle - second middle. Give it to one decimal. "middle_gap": -1.1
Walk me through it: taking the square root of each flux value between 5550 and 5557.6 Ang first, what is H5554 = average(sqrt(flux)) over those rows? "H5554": 4.05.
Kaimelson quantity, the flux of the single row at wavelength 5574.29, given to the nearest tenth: 17.3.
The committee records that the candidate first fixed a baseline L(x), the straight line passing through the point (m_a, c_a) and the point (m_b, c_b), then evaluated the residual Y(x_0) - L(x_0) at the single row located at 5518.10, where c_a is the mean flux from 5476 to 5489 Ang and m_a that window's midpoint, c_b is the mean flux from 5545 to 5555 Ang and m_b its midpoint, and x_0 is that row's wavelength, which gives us 1.6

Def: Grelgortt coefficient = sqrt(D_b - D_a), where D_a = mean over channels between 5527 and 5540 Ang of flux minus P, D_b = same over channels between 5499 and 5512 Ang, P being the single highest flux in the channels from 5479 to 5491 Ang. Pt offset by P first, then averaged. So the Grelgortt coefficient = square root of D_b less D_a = 0.7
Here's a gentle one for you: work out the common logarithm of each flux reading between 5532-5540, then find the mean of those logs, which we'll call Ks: 1.21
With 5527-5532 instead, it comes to 1.21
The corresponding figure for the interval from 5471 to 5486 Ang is 1.23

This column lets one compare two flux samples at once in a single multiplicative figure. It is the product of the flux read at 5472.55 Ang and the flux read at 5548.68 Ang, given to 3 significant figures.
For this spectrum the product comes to 281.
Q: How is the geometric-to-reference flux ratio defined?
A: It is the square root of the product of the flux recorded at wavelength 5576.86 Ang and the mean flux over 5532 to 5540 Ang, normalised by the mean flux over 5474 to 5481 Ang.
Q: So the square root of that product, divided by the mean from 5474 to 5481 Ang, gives 0.92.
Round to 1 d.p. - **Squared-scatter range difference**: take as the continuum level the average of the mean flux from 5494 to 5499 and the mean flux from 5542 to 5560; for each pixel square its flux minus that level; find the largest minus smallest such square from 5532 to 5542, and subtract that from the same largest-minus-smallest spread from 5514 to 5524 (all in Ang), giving 1.1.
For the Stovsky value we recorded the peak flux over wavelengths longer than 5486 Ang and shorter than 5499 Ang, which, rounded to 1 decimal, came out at 17.7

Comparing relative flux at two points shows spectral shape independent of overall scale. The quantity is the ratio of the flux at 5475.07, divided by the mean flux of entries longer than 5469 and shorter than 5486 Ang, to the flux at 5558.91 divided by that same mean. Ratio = 1.08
